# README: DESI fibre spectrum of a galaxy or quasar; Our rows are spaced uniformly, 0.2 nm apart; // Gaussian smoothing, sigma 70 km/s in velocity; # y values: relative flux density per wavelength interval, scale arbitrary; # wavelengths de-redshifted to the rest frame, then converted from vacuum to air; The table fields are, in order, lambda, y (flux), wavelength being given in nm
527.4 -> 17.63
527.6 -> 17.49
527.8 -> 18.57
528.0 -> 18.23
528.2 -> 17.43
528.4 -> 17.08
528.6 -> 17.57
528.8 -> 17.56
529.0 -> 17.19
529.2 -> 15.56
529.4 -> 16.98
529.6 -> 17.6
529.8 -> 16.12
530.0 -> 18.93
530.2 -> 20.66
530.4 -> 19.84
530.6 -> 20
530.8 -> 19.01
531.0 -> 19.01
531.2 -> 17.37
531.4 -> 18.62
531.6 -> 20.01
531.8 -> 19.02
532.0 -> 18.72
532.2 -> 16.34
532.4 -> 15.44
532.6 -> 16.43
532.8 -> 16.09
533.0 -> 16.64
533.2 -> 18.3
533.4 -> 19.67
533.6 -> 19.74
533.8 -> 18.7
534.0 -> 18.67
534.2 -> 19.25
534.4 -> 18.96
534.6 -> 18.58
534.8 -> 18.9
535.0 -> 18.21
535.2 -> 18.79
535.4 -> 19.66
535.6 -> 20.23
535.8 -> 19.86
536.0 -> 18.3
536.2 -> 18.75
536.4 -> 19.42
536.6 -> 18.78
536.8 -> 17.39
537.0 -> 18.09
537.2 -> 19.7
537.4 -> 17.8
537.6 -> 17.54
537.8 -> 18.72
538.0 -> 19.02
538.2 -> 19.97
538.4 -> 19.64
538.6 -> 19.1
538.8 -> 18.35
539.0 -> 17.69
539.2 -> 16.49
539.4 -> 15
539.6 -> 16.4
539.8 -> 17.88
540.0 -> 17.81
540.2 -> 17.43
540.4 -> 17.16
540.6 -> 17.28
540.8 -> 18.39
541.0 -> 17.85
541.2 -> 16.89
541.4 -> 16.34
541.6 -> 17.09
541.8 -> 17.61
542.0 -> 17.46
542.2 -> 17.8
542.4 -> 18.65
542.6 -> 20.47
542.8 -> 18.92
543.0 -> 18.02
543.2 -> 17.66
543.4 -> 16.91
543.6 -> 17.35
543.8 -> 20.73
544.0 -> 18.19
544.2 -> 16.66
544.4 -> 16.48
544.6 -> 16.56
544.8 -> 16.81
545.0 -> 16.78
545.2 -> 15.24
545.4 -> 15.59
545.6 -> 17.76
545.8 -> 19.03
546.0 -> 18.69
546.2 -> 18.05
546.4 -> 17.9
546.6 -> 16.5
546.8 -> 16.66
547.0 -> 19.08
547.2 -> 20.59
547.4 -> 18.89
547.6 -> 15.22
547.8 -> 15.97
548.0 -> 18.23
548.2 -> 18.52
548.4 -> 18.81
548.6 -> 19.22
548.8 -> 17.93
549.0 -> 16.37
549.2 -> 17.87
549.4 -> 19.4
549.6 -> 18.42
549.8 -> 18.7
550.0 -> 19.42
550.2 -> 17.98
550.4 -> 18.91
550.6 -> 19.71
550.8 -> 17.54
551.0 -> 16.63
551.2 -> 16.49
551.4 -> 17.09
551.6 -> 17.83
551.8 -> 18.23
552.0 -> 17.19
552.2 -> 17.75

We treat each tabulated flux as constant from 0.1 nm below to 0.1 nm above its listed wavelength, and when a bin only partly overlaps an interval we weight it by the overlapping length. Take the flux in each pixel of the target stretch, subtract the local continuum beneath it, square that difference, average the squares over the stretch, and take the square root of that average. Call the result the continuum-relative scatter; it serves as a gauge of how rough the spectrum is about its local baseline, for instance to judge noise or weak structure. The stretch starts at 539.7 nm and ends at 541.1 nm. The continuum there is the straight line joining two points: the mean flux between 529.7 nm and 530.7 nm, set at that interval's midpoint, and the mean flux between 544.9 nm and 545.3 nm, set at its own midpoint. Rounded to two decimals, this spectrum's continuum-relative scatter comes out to 0.81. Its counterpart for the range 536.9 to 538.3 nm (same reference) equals 1.44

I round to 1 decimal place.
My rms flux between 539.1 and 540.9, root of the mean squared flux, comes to 17.1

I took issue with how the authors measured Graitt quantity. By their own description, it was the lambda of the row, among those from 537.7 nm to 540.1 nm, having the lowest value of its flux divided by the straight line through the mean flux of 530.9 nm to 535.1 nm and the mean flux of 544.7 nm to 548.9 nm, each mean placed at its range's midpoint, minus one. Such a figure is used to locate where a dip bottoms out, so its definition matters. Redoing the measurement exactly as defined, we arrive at 539.4 nm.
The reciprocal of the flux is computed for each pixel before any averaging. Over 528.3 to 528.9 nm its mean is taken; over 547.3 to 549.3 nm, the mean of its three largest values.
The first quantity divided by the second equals 0.91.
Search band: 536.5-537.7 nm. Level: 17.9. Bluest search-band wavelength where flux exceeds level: 536.6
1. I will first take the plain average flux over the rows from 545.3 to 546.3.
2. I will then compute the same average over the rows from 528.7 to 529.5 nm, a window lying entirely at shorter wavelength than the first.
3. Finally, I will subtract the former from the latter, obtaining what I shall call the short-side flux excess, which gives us -1.0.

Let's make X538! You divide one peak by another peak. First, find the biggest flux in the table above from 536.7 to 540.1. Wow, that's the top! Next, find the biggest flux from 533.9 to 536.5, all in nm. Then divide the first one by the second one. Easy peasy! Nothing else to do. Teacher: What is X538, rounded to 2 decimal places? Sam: 0.99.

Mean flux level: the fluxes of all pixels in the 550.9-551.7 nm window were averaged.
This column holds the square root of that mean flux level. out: 4.12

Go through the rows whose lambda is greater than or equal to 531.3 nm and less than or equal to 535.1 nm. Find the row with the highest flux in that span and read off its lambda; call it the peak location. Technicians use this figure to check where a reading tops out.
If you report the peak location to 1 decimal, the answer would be 531.6 nm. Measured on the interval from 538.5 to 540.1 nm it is 538.6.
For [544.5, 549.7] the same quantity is 547.2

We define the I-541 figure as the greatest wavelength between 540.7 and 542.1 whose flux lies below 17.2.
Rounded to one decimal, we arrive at 541.6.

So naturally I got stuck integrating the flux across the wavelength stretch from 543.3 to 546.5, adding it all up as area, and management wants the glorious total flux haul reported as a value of 55.7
